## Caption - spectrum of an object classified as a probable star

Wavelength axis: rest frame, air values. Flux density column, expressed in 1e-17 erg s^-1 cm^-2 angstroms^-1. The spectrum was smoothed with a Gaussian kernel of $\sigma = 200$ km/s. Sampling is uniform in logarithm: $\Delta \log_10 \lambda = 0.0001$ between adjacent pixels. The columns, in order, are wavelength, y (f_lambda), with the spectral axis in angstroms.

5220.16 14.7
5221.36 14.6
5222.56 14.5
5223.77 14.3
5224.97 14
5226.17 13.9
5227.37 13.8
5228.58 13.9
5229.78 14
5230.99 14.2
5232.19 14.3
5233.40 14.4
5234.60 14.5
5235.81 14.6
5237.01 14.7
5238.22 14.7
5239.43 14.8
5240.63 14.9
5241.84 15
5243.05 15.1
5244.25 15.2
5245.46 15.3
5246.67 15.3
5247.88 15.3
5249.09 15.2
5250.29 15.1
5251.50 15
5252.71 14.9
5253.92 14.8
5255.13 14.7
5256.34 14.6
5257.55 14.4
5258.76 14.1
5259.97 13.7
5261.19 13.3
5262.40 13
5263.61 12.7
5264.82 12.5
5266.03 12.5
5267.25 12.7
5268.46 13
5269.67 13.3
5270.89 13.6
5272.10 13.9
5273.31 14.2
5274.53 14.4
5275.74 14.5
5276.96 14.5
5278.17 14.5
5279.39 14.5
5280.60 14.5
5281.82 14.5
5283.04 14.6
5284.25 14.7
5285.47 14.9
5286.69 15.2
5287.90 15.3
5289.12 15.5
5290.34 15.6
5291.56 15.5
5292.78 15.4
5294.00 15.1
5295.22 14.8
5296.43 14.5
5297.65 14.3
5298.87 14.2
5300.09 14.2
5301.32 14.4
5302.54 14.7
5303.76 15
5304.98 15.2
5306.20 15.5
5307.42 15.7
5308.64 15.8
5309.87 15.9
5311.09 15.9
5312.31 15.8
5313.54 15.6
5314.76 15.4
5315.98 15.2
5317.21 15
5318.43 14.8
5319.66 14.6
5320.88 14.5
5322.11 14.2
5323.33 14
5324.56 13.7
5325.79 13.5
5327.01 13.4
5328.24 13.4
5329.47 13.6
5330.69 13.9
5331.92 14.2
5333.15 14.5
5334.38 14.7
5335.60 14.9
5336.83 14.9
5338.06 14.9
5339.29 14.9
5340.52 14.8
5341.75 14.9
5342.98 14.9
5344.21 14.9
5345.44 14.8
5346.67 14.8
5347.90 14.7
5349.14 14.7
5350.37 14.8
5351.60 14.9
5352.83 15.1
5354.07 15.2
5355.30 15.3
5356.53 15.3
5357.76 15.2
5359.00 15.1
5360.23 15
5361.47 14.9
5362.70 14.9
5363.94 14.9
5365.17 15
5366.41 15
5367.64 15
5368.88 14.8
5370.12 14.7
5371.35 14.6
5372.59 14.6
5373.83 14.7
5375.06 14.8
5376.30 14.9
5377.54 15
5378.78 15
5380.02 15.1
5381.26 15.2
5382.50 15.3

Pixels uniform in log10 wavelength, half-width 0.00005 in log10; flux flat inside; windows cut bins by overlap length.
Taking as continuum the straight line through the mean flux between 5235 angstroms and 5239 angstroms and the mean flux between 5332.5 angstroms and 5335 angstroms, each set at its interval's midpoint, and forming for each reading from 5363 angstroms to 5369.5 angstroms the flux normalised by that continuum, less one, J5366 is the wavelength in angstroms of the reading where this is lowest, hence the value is 5368.88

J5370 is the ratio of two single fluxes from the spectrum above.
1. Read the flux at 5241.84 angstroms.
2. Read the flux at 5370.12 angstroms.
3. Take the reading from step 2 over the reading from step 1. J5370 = 0.98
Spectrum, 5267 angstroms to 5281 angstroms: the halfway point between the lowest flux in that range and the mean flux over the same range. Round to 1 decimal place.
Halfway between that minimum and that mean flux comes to 13.3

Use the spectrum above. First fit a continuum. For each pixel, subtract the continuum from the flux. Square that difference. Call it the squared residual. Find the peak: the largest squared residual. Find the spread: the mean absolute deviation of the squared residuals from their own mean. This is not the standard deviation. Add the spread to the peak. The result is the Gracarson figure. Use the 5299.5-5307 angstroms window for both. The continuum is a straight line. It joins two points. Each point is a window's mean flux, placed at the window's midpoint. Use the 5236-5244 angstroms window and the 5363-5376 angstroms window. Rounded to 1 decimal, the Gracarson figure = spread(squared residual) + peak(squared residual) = 0.6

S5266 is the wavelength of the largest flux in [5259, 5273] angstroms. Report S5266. 5272.10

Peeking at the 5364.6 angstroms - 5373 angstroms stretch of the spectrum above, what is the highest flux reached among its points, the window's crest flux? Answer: 15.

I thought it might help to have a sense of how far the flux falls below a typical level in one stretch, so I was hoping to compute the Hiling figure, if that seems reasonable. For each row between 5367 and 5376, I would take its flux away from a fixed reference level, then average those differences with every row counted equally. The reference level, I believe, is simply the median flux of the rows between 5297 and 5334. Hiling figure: -0.2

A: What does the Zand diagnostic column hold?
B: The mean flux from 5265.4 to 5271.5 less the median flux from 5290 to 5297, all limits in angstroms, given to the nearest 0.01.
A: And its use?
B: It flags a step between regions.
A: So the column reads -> -2.23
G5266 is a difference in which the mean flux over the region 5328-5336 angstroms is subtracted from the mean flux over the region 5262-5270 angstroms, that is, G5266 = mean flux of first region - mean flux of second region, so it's -1.4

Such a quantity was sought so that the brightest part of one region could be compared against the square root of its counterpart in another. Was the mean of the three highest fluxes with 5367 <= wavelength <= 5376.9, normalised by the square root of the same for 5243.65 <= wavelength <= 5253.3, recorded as 3.81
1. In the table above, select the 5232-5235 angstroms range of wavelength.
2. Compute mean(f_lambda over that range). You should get 14.4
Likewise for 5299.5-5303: 14.4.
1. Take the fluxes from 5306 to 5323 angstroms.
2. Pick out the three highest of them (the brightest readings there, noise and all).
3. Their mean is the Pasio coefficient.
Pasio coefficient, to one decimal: 15.9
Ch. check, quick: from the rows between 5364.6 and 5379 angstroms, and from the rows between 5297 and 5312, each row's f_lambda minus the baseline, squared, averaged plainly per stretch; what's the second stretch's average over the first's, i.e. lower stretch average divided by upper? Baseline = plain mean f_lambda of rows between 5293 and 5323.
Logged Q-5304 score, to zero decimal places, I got 8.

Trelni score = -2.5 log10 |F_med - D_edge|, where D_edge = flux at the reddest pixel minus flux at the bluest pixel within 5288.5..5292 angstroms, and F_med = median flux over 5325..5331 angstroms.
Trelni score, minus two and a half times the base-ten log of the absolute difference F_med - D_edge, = -2.83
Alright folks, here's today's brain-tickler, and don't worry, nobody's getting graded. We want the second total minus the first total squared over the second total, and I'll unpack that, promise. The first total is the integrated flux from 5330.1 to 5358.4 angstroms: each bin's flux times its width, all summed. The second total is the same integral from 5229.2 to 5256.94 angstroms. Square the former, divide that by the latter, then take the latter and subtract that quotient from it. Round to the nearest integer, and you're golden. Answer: -18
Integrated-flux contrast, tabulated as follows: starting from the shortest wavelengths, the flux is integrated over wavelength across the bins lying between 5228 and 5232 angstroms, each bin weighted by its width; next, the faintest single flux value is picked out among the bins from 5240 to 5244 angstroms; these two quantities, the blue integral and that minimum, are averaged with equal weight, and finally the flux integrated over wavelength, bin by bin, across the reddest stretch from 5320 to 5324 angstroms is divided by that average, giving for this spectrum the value 1.60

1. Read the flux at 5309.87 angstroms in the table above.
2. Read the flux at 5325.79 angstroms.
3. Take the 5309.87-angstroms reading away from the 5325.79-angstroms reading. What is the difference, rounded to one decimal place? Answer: -2.4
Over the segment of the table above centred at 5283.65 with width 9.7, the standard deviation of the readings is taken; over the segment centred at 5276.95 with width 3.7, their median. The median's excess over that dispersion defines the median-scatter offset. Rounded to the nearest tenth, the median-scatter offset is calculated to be 14.2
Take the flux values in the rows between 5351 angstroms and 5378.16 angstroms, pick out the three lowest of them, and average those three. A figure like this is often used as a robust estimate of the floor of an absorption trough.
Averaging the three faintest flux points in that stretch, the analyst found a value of 14.6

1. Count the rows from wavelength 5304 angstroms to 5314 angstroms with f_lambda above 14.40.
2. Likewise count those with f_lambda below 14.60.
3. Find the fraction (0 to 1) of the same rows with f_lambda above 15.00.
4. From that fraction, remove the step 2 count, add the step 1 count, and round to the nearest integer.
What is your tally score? 9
